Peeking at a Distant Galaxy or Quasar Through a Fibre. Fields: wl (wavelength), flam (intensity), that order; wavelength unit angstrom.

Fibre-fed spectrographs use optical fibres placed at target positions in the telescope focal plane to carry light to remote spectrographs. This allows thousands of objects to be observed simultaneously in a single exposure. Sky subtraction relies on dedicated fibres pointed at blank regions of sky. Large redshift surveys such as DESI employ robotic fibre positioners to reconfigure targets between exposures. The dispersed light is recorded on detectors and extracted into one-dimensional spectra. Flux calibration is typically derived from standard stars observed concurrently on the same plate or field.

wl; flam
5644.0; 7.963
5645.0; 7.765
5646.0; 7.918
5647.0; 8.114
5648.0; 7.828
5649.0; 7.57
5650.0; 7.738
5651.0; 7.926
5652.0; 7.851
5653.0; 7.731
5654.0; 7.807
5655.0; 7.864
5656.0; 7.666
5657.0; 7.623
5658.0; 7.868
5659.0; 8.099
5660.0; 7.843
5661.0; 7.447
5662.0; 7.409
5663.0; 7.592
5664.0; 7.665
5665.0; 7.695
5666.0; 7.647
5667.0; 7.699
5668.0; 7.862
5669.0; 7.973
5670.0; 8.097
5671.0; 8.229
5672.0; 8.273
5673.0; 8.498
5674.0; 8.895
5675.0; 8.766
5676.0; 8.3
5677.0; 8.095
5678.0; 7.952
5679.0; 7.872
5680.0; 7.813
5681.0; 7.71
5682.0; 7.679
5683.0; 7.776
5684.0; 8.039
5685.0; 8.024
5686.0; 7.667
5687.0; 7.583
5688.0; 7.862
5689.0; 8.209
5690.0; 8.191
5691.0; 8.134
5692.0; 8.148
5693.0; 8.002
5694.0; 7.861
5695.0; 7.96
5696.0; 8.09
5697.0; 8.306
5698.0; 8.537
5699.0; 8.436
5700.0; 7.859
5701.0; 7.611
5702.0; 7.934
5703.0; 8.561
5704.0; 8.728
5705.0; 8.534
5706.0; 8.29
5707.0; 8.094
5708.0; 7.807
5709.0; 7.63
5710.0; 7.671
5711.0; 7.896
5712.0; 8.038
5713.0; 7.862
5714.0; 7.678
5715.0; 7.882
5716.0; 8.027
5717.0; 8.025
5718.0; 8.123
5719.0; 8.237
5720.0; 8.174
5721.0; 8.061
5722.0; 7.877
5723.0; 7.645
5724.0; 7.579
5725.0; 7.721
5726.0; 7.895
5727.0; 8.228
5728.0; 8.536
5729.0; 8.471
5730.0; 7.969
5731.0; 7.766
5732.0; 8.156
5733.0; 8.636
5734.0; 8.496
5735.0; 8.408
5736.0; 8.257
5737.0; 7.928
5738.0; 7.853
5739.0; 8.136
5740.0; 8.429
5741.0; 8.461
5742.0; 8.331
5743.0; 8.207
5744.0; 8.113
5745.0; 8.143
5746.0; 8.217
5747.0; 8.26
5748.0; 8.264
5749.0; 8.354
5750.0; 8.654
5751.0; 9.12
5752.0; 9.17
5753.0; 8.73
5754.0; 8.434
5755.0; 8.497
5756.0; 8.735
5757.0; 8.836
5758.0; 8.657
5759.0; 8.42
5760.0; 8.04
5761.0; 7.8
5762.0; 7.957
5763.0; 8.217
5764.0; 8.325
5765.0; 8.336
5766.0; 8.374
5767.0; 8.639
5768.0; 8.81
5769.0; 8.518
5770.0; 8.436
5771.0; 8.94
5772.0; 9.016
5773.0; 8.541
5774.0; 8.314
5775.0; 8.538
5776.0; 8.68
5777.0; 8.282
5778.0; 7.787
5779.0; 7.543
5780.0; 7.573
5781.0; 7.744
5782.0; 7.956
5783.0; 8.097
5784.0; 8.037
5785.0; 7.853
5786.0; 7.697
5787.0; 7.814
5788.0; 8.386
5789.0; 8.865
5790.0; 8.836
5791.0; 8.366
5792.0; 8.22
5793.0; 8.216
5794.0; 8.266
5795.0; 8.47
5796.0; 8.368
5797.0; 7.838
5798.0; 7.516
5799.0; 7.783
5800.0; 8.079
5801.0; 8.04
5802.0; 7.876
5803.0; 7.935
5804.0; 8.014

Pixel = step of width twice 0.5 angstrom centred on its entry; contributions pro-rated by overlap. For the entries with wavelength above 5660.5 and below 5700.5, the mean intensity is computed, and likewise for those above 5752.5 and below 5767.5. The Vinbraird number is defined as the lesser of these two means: 8.00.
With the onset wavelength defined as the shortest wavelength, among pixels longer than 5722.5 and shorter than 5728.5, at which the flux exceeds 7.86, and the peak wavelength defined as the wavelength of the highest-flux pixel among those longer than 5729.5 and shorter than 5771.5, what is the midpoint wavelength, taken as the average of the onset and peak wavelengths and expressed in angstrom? 5739.0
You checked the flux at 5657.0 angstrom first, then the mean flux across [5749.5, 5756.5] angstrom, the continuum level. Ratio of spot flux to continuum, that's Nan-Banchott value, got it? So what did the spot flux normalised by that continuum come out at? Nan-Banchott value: 0.87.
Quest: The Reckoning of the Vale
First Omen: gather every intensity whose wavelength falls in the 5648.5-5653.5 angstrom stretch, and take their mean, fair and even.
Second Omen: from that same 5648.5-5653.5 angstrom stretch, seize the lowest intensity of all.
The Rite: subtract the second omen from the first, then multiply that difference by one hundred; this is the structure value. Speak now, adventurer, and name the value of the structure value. 19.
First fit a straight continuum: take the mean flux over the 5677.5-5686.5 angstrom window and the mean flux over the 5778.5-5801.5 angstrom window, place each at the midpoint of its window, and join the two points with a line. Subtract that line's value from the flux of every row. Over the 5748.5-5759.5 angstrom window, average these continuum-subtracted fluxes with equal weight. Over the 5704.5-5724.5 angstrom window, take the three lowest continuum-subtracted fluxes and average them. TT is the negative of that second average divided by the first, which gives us 0.4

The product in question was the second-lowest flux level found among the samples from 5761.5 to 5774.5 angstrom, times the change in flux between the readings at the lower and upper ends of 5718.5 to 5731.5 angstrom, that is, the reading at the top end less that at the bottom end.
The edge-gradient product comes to -3.9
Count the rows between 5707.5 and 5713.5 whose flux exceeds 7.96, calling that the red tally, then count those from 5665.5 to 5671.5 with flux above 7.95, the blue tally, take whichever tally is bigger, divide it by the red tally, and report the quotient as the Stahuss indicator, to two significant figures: 3.0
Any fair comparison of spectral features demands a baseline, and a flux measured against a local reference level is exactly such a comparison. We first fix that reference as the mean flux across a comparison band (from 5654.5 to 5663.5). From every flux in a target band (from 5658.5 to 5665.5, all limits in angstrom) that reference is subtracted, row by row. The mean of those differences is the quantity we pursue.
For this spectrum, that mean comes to -0.03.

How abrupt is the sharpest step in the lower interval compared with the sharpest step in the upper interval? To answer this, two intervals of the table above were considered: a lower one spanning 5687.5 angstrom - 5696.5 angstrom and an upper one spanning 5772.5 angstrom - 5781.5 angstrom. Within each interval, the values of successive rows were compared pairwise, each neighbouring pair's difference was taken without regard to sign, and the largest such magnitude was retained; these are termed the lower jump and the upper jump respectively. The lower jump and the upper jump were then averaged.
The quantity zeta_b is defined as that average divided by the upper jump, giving 0.85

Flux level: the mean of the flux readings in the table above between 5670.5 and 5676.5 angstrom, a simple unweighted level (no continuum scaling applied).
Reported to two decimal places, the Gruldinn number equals 8.49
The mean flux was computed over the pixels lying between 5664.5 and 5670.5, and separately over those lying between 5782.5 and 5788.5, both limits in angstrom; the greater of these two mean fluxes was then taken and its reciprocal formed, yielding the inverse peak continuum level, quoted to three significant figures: 0.125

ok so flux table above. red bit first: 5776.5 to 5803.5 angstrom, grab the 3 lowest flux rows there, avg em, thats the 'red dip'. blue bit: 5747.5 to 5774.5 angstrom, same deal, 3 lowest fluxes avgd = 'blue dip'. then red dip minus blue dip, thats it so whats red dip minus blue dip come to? -0.39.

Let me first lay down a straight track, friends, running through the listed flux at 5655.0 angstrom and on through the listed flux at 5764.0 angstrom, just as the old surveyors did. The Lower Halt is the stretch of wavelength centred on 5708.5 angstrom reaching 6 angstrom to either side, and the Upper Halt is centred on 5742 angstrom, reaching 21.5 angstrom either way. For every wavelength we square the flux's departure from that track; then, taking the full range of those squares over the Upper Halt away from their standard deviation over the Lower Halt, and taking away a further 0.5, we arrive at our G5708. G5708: -1.18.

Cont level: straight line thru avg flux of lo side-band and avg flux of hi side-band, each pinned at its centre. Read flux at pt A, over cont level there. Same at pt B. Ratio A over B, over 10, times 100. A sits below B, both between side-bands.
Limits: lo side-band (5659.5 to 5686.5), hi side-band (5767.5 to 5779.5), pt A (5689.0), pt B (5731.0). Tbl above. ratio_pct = 10.8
